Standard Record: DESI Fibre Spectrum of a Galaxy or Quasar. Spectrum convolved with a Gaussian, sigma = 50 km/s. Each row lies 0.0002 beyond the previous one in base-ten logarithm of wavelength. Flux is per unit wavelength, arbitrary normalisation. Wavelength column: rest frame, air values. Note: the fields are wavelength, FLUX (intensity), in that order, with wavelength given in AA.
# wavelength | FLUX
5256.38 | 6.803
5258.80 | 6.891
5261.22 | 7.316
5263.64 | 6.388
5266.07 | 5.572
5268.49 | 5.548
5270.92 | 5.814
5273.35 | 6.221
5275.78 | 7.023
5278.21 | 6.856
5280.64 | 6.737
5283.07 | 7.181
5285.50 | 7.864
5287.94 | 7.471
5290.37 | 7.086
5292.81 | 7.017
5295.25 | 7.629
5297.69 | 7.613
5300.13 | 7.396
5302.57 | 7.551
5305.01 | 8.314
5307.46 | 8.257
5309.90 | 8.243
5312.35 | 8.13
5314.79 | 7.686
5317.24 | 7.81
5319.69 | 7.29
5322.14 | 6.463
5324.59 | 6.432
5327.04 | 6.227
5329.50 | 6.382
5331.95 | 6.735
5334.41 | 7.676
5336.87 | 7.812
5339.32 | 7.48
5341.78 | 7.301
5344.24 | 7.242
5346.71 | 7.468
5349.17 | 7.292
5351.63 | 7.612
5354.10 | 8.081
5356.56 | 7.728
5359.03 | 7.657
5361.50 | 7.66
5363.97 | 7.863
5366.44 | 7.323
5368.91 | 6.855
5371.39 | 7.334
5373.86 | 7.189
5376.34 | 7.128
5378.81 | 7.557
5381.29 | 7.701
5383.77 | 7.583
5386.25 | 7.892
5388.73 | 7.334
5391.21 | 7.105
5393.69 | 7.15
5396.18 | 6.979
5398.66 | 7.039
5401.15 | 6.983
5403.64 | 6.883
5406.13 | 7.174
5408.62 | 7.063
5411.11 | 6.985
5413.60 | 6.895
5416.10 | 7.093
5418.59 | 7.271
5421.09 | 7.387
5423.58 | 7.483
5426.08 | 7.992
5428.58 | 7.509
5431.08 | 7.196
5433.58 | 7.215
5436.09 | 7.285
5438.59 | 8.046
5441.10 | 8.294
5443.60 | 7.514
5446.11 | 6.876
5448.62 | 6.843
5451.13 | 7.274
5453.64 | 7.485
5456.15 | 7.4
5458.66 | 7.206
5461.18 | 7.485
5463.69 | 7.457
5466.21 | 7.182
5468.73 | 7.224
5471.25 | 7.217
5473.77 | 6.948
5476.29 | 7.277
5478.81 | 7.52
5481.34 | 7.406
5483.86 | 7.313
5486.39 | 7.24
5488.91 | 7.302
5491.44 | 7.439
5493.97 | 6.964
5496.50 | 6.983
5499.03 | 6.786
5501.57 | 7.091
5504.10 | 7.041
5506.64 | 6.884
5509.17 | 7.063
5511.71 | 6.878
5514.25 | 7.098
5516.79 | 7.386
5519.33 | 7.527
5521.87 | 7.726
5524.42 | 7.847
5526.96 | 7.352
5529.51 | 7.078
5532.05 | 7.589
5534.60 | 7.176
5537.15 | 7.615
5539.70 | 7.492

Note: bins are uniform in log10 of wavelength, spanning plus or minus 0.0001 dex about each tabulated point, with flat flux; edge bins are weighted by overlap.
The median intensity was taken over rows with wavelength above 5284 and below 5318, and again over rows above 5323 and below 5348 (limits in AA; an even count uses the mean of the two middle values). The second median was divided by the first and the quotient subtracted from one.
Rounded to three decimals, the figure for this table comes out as 0.050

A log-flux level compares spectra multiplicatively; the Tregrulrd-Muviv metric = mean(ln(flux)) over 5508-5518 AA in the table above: 1.96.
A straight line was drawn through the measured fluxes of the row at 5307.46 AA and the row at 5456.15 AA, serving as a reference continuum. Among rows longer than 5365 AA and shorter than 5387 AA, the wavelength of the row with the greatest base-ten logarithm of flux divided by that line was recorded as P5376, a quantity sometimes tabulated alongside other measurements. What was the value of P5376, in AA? 5386.25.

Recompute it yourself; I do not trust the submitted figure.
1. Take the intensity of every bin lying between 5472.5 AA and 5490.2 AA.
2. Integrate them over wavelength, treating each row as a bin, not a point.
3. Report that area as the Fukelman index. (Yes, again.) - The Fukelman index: 129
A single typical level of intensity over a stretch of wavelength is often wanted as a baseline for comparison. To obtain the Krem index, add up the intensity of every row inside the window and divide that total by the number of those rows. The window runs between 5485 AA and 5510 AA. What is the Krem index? 7.08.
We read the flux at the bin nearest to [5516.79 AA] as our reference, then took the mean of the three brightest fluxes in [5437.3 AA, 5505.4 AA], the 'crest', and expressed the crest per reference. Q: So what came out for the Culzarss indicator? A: 1.08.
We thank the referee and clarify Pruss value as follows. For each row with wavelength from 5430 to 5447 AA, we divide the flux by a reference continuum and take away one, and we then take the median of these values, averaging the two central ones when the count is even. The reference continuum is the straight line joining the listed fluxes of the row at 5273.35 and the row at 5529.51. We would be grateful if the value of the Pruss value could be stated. 0.077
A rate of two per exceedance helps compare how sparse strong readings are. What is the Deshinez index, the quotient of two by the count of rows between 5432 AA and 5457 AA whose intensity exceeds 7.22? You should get 0.29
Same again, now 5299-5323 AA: 0.22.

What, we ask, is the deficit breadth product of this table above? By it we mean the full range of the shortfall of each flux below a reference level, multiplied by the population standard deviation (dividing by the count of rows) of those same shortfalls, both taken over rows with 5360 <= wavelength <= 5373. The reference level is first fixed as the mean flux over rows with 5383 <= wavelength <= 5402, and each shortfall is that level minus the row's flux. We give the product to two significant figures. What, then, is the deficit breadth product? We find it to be 0.35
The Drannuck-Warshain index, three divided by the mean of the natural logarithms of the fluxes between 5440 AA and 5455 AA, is 1.50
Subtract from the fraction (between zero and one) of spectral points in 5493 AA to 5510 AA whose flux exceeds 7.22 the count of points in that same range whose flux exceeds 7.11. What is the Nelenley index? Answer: 0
